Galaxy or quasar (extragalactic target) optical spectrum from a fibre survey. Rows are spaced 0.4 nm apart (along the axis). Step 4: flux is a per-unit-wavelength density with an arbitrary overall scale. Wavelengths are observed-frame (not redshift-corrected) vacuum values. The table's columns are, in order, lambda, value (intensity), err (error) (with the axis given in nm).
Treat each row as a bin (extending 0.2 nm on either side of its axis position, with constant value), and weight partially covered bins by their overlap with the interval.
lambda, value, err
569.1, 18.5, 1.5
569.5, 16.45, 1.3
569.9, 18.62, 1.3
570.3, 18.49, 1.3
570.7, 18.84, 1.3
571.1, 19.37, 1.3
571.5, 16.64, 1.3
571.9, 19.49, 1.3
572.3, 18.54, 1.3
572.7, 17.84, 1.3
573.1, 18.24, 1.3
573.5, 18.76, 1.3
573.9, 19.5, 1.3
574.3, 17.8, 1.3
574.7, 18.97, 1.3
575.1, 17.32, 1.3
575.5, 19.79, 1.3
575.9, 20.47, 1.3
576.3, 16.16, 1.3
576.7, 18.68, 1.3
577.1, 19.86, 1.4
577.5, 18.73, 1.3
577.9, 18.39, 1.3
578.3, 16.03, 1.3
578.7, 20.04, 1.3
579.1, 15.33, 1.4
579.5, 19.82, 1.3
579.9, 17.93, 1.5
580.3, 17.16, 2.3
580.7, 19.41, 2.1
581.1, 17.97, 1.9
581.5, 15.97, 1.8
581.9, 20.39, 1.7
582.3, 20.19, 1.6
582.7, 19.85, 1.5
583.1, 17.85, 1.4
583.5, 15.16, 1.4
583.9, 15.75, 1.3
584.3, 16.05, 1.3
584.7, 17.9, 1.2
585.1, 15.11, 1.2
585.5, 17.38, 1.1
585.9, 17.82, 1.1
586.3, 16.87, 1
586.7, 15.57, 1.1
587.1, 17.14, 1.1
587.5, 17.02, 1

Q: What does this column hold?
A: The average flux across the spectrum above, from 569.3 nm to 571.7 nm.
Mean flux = 18.07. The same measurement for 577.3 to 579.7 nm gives 18.06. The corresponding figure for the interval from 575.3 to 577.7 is 18.95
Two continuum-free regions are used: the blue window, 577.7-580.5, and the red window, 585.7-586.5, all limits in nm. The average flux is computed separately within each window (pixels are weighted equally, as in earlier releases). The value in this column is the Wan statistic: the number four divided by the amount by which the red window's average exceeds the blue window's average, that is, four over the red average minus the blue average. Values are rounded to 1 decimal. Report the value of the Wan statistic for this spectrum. -8.5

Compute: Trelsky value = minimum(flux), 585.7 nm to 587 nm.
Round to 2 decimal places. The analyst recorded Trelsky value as 15.57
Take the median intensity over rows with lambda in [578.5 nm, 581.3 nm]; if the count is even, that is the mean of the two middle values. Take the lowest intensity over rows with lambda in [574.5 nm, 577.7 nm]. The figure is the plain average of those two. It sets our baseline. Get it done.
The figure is 17.1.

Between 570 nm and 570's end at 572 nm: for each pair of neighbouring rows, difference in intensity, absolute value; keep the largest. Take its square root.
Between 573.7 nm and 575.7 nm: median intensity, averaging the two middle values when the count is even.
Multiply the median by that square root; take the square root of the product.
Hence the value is 5.7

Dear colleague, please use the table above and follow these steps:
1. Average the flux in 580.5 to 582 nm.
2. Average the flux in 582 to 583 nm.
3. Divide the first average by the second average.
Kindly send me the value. 0.92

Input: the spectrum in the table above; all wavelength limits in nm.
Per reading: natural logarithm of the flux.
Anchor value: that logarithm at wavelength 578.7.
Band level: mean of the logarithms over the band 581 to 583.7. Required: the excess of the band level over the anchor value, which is -0.102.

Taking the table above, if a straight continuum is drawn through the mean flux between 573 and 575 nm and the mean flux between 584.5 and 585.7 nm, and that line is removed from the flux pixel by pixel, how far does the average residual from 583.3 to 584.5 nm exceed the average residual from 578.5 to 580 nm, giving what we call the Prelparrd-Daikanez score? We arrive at -1.9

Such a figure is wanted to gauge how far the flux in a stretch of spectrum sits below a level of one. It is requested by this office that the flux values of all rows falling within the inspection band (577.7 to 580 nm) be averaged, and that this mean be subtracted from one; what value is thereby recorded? -16.9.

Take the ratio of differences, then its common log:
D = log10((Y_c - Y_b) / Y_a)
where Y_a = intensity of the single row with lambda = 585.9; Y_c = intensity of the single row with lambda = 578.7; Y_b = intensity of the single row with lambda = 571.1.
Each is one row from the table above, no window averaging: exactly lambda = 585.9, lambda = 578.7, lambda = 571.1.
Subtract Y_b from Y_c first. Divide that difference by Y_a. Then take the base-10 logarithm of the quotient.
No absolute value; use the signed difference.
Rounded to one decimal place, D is -1.4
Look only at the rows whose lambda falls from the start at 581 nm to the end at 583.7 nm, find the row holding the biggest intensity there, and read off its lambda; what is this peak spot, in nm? 581.9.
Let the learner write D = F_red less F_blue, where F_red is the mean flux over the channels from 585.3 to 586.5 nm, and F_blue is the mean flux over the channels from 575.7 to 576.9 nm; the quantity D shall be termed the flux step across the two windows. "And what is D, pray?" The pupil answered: -1.1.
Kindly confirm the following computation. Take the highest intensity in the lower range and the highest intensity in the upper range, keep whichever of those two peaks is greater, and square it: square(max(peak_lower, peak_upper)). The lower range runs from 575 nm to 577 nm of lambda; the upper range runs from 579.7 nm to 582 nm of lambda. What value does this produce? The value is 419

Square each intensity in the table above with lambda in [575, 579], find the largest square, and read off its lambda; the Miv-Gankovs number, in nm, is 575.9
